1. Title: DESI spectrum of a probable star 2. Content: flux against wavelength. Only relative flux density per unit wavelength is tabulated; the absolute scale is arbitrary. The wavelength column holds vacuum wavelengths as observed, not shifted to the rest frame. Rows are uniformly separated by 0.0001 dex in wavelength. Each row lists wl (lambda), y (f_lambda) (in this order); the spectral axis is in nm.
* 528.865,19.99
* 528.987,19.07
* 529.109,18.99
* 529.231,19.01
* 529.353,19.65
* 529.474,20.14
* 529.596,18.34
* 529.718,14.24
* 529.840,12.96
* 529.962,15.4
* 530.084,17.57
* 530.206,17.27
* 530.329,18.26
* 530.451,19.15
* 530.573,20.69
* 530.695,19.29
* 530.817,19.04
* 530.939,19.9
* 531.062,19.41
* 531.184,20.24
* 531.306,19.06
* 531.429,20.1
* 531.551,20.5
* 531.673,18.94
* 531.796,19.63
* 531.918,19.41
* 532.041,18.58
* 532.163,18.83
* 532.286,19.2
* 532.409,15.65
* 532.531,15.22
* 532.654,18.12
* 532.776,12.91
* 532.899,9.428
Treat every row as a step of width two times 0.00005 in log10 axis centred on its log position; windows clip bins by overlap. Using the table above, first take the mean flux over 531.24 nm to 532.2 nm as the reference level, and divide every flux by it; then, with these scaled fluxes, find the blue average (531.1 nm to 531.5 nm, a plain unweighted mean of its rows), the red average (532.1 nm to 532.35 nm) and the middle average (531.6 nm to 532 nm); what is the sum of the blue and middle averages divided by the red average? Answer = 2.06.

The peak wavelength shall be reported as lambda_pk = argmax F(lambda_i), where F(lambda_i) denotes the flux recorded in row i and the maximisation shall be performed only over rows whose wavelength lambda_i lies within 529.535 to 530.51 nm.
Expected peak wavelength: 530.451 nm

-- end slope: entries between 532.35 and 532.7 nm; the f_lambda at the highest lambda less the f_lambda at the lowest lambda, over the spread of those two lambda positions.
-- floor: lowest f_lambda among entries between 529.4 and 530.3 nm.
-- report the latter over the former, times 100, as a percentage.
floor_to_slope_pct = 129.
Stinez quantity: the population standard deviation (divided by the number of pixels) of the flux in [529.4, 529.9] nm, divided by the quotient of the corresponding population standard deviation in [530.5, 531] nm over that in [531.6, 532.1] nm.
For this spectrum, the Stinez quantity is 1.9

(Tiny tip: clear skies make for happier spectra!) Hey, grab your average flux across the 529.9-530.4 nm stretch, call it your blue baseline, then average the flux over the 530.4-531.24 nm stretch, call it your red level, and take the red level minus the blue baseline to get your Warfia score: 2.5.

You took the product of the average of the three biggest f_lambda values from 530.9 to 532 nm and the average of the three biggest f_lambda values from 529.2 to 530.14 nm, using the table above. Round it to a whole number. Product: 397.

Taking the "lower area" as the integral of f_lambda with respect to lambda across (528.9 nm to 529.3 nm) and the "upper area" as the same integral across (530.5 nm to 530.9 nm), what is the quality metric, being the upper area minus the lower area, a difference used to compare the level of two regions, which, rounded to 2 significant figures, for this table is 0.26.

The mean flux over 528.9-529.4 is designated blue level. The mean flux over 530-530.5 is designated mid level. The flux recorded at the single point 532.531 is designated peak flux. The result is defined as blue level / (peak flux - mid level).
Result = -7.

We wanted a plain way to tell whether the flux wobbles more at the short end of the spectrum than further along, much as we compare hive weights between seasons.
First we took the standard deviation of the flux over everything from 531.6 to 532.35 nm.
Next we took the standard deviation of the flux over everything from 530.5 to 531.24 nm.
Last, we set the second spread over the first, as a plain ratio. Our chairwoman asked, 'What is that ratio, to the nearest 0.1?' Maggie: 1.6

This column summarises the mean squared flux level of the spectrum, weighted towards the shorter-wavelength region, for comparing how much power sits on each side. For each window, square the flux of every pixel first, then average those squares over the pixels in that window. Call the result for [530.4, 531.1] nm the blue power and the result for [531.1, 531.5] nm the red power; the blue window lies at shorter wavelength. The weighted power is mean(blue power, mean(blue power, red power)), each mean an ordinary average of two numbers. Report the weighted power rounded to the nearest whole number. 386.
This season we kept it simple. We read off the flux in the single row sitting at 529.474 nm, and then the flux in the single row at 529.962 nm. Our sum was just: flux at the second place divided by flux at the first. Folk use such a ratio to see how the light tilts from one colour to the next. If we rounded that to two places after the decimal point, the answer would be 0.76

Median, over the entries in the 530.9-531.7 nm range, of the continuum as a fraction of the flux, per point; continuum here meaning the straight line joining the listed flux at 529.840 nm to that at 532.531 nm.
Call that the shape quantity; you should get 0.711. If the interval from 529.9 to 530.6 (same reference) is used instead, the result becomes 0.741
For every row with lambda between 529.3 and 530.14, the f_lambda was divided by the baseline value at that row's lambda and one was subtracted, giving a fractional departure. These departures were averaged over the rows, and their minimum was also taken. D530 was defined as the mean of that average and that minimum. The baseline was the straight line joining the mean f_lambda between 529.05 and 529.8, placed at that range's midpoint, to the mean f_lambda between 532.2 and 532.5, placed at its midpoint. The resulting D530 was -0.18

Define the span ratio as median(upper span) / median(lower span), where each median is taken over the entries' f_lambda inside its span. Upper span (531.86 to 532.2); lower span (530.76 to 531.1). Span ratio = 0.97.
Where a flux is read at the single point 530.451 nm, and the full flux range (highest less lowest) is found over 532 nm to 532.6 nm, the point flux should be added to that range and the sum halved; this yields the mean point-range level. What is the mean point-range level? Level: 11.6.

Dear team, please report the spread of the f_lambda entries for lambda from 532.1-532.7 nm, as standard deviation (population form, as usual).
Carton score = 1.7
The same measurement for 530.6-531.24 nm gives 0.4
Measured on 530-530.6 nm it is 1.2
